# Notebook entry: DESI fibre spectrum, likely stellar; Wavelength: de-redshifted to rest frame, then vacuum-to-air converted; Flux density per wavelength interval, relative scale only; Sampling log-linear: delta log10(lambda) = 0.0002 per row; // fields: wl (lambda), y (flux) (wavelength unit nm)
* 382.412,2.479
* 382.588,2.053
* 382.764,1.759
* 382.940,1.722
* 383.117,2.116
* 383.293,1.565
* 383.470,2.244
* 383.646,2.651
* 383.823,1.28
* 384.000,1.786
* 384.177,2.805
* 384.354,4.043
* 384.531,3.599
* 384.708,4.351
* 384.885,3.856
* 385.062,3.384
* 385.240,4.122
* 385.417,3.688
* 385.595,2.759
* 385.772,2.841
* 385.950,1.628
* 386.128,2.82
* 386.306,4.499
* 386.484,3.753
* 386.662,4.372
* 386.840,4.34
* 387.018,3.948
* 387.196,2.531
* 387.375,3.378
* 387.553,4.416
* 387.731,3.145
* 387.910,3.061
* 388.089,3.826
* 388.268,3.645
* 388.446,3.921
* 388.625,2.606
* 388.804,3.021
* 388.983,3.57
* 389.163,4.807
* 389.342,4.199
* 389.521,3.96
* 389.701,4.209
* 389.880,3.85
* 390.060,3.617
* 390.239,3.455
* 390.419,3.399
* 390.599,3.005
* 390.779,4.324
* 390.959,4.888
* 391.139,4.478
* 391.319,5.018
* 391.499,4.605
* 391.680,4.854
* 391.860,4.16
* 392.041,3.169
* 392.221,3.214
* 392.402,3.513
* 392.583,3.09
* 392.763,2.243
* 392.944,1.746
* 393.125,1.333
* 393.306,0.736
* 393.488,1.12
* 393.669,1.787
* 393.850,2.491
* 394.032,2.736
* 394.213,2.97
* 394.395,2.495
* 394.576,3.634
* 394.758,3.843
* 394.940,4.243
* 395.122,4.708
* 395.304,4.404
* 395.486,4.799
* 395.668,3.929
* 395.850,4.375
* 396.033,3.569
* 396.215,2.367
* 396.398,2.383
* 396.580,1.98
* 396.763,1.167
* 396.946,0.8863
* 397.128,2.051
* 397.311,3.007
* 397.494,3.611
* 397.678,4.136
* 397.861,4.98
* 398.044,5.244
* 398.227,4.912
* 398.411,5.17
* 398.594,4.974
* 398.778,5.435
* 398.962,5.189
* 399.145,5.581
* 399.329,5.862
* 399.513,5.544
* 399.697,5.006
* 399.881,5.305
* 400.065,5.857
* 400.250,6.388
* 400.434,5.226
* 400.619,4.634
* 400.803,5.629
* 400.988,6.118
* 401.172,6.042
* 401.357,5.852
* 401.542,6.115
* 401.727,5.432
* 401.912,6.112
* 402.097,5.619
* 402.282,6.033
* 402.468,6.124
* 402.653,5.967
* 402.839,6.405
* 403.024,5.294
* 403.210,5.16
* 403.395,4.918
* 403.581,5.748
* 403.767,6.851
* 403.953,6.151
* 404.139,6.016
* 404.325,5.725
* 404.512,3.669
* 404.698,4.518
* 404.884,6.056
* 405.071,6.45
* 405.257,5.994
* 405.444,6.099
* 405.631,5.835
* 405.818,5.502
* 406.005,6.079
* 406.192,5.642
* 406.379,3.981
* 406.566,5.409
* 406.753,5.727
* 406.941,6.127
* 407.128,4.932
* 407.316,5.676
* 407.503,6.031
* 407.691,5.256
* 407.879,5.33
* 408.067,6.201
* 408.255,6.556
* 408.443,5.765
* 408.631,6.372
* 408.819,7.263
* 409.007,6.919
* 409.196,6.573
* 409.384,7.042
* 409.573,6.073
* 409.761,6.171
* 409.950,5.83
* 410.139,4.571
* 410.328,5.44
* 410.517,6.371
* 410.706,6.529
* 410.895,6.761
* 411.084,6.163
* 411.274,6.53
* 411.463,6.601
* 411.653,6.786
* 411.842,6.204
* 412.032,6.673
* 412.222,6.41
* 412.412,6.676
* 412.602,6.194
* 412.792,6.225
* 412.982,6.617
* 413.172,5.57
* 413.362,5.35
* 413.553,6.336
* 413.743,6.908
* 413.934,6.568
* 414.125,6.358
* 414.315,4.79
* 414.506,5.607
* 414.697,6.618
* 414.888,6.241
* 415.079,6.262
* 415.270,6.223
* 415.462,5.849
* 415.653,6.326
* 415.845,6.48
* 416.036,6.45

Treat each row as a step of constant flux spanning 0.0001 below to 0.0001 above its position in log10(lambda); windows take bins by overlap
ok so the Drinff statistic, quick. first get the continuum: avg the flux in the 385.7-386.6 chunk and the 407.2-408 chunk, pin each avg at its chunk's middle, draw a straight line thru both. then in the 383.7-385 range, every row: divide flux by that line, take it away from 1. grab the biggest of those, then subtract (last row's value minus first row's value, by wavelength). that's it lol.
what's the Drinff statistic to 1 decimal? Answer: 1.4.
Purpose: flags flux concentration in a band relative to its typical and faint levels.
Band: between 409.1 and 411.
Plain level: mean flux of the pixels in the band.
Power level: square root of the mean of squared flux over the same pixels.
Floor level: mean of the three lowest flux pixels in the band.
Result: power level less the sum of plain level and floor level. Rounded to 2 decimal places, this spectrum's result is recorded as -5.24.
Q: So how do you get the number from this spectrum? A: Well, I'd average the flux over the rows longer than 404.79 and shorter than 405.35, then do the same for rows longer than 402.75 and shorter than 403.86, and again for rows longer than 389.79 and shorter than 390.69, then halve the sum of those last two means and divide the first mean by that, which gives 1.3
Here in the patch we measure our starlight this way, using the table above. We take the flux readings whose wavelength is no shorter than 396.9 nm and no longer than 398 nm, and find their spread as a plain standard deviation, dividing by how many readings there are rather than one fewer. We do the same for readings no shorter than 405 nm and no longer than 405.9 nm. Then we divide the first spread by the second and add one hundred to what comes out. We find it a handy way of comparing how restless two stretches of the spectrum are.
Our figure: 104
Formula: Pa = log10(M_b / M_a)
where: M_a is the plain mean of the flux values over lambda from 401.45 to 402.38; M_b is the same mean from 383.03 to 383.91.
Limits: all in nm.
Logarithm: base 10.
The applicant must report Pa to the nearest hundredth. -0.47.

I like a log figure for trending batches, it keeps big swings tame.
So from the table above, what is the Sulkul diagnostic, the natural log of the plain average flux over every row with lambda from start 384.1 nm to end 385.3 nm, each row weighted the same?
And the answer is 1.32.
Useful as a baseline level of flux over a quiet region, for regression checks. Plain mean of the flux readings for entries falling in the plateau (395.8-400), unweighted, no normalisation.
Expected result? 4.0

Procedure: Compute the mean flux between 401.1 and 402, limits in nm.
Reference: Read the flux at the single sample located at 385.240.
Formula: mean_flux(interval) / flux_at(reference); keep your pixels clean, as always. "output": 1.4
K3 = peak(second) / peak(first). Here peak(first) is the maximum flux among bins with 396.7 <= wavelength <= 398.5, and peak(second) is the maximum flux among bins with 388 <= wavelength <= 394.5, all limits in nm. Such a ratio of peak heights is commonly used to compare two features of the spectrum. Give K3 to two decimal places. 0.96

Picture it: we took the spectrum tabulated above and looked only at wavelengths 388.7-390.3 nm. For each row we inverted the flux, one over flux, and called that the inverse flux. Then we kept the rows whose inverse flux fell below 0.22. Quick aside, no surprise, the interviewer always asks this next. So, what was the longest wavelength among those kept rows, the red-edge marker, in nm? 389.163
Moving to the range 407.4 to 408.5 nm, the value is 408.443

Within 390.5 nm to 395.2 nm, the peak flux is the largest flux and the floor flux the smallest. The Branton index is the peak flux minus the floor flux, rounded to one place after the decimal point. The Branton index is 4.3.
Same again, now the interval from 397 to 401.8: 4.3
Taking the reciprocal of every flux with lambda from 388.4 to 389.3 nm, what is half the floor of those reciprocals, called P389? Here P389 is 0.104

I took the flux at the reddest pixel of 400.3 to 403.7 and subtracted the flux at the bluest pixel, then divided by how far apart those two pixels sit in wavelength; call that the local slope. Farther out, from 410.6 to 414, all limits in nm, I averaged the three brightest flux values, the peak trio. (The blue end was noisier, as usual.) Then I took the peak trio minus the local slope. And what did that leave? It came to 6.65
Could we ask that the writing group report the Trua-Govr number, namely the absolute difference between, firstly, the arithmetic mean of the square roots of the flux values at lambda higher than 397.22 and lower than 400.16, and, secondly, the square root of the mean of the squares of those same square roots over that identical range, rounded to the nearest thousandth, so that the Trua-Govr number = 0.007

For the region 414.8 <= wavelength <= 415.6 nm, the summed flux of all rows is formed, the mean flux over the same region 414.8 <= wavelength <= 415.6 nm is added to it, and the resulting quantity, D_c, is 31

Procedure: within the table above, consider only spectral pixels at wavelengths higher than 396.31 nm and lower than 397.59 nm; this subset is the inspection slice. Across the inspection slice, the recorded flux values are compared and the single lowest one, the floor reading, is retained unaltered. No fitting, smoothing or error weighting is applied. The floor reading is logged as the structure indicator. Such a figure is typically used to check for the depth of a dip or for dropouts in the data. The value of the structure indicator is 0.8863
